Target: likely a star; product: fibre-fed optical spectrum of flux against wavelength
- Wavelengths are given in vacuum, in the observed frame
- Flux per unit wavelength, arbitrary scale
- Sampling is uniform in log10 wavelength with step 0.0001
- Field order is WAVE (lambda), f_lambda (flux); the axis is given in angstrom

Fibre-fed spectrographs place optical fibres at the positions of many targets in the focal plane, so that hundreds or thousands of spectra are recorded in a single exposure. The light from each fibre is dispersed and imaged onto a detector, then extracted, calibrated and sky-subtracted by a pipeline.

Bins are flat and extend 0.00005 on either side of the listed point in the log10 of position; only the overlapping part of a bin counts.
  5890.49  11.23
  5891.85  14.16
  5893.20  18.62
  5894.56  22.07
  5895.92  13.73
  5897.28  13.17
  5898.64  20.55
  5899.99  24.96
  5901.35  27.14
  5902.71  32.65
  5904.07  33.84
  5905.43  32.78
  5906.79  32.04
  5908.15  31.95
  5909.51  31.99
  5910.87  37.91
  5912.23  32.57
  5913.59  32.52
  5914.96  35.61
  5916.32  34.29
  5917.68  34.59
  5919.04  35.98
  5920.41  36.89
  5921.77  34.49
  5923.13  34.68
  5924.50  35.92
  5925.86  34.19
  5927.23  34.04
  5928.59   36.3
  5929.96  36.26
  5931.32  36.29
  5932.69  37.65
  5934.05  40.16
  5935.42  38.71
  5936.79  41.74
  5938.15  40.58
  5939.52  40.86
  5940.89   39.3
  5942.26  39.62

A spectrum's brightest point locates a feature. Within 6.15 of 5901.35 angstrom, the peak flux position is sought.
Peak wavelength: 5904.07 angstrom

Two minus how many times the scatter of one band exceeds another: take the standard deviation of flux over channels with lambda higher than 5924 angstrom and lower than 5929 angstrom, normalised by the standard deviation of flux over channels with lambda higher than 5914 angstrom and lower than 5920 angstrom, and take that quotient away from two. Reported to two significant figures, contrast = 0.56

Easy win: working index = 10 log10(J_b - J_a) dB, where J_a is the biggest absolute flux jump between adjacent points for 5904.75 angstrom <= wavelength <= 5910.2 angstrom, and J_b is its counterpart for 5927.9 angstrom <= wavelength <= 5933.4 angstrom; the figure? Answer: -2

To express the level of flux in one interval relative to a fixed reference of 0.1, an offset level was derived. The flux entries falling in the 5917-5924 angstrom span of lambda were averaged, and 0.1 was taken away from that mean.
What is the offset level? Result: 35.2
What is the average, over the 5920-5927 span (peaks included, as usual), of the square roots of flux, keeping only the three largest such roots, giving 5.99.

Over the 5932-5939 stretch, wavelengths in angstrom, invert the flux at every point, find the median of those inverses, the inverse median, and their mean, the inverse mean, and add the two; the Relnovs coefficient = 0.050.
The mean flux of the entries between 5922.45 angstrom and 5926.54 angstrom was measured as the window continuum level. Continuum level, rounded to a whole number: 35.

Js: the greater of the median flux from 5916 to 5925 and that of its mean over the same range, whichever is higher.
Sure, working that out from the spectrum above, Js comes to 35.3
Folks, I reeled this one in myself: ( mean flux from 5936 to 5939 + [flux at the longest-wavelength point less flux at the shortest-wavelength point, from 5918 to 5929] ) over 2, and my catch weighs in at 20.7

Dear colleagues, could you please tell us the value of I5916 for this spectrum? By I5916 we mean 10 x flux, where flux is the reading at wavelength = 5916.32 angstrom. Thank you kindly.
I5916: 343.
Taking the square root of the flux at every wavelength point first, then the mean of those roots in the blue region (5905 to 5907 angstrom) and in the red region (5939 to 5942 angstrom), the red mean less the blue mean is 0.6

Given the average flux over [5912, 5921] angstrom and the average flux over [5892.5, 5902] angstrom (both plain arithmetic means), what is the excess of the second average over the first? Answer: -15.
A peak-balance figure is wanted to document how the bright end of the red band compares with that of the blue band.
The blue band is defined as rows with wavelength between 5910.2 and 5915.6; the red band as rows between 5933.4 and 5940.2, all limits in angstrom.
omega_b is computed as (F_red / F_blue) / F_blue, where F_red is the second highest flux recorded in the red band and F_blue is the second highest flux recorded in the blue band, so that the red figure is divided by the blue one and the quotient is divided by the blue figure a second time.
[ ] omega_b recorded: 0.032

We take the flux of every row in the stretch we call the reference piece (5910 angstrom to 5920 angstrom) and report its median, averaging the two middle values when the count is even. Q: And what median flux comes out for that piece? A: 35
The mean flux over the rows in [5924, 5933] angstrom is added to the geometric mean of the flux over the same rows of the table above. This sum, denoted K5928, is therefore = 72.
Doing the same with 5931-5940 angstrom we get 79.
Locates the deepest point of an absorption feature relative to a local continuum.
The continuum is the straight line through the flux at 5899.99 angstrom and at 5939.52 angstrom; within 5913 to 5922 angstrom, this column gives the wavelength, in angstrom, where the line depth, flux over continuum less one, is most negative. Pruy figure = 5921.77 angstrom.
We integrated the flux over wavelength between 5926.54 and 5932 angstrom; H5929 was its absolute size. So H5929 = 195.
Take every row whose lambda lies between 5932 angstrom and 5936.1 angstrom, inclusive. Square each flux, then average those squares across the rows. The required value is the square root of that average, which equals 38.9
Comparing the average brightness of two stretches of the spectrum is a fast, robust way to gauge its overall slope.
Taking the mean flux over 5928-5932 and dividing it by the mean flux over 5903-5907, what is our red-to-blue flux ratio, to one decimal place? 1.1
